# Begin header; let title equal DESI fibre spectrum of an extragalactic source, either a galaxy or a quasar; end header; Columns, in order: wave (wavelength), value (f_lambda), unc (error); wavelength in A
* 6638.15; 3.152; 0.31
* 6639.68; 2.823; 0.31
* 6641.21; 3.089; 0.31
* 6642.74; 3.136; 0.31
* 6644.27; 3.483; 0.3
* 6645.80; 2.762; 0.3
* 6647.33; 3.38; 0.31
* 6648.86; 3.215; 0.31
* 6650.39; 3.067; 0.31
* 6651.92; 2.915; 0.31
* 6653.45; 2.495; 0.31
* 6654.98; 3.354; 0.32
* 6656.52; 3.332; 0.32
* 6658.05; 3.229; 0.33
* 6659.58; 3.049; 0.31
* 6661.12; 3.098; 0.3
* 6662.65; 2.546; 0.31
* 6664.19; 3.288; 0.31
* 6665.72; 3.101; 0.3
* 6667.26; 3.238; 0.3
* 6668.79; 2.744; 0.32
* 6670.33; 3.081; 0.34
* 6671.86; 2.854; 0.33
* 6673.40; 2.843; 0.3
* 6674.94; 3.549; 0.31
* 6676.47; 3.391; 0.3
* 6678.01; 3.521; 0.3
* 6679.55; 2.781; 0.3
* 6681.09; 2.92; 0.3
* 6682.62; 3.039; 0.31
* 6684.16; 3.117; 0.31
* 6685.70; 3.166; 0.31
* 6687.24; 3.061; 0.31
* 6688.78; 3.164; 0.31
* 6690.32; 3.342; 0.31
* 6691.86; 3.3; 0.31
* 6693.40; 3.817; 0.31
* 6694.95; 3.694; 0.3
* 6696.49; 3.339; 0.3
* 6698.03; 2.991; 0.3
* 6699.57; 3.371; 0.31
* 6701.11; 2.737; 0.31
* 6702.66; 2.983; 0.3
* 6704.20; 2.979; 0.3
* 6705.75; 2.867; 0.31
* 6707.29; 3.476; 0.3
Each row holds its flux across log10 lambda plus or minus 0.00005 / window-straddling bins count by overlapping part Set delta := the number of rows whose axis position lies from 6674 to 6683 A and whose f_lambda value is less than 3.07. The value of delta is 3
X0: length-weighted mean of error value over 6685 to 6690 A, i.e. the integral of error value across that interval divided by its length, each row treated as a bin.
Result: 0.310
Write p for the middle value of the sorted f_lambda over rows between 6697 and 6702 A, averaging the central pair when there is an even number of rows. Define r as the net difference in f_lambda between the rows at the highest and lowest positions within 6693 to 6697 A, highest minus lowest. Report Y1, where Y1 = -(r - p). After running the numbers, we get 3.5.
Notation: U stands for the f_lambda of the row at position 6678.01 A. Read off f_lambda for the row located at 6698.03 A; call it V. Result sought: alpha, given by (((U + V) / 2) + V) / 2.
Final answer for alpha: 3.12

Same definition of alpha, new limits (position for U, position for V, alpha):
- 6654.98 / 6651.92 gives 3.02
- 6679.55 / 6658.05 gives 3.12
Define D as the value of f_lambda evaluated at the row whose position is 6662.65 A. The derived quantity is 2.546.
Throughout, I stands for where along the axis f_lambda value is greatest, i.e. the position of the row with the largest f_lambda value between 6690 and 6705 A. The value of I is 6693.40 A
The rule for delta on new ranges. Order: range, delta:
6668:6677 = 3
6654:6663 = 2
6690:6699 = 1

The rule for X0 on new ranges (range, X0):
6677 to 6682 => 0.300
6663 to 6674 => 0.314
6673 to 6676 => 0.306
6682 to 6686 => 0.310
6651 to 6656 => 0.313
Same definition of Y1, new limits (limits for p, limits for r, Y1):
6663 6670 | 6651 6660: 3.0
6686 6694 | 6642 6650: 3.2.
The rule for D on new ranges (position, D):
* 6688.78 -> 3.164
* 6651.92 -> 2.915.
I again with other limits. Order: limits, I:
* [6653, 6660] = 6654.98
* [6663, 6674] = 6664.19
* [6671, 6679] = 6674.94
